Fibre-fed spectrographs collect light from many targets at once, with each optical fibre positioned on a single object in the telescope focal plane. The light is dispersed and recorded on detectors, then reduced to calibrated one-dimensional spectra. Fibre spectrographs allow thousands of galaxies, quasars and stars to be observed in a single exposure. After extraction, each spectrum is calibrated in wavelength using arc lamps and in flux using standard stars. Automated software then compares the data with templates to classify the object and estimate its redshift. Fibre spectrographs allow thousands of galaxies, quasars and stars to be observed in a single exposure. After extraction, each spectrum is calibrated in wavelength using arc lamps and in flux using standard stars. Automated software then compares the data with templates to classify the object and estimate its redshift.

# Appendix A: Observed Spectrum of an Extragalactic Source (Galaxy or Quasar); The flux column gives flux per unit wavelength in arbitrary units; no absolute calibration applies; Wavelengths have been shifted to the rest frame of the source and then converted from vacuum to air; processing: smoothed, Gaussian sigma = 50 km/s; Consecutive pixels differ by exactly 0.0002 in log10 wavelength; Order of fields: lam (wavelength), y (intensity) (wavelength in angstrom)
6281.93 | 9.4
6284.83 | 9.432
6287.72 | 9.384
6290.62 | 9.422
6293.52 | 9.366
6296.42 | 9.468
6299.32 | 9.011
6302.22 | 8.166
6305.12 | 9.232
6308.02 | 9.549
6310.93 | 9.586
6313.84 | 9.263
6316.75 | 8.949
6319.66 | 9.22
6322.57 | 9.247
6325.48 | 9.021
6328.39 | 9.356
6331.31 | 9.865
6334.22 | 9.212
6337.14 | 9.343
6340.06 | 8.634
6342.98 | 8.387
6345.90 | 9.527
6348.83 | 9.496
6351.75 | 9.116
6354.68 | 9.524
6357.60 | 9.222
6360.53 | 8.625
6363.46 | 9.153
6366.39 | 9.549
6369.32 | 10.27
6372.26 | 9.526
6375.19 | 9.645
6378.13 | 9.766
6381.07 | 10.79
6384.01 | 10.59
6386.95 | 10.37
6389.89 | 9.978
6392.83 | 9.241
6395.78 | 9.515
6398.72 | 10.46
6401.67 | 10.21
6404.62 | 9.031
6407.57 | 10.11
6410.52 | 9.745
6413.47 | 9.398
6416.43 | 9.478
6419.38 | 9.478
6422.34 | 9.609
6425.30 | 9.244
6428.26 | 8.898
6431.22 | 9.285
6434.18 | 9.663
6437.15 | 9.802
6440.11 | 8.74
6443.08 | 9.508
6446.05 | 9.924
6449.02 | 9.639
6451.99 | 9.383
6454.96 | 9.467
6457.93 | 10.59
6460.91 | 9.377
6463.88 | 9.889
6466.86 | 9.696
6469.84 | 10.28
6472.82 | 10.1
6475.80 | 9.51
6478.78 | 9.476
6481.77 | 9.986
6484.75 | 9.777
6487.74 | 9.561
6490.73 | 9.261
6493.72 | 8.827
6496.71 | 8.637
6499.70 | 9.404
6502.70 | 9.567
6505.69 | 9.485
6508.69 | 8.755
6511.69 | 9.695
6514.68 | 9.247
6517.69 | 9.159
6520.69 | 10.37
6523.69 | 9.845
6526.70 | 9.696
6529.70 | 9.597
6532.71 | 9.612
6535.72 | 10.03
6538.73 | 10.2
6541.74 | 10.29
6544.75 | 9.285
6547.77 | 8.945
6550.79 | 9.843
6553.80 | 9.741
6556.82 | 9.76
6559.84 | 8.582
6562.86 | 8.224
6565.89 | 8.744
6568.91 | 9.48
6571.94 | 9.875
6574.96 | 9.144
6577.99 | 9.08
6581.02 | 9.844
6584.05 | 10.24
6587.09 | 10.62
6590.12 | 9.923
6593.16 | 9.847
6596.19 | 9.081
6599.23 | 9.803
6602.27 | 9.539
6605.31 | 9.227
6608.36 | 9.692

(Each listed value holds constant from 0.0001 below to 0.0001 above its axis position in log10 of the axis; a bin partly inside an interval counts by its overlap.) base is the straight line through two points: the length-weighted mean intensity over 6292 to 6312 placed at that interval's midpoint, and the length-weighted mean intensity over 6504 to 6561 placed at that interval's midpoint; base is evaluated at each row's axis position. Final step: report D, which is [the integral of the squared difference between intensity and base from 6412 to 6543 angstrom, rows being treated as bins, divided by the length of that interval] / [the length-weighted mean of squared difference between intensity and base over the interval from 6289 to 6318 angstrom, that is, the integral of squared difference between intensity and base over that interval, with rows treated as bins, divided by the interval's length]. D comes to 1.2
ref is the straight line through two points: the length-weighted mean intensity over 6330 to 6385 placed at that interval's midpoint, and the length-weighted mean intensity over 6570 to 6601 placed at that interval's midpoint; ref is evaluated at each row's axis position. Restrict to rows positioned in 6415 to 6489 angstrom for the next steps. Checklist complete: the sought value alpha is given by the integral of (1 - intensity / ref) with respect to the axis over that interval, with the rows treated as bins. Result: -0.2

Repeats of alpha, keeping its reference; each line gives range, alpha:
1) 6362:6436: -1.5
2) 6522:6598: 1.0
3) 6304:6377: 1.2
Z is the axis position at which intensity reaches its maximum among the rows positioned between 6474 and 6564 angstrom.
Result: 6520.69 angstrom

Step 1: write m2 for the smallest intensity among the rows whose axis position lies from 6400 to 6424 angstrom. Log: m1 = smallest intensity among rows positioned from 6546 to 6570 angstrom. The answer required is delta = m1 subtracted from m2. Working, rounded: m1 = 8.224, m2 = 9.031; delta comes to 0.8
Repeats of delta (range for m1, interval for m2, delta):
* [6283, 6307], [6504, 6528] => 0.6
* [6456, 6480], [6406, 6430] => -0.5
